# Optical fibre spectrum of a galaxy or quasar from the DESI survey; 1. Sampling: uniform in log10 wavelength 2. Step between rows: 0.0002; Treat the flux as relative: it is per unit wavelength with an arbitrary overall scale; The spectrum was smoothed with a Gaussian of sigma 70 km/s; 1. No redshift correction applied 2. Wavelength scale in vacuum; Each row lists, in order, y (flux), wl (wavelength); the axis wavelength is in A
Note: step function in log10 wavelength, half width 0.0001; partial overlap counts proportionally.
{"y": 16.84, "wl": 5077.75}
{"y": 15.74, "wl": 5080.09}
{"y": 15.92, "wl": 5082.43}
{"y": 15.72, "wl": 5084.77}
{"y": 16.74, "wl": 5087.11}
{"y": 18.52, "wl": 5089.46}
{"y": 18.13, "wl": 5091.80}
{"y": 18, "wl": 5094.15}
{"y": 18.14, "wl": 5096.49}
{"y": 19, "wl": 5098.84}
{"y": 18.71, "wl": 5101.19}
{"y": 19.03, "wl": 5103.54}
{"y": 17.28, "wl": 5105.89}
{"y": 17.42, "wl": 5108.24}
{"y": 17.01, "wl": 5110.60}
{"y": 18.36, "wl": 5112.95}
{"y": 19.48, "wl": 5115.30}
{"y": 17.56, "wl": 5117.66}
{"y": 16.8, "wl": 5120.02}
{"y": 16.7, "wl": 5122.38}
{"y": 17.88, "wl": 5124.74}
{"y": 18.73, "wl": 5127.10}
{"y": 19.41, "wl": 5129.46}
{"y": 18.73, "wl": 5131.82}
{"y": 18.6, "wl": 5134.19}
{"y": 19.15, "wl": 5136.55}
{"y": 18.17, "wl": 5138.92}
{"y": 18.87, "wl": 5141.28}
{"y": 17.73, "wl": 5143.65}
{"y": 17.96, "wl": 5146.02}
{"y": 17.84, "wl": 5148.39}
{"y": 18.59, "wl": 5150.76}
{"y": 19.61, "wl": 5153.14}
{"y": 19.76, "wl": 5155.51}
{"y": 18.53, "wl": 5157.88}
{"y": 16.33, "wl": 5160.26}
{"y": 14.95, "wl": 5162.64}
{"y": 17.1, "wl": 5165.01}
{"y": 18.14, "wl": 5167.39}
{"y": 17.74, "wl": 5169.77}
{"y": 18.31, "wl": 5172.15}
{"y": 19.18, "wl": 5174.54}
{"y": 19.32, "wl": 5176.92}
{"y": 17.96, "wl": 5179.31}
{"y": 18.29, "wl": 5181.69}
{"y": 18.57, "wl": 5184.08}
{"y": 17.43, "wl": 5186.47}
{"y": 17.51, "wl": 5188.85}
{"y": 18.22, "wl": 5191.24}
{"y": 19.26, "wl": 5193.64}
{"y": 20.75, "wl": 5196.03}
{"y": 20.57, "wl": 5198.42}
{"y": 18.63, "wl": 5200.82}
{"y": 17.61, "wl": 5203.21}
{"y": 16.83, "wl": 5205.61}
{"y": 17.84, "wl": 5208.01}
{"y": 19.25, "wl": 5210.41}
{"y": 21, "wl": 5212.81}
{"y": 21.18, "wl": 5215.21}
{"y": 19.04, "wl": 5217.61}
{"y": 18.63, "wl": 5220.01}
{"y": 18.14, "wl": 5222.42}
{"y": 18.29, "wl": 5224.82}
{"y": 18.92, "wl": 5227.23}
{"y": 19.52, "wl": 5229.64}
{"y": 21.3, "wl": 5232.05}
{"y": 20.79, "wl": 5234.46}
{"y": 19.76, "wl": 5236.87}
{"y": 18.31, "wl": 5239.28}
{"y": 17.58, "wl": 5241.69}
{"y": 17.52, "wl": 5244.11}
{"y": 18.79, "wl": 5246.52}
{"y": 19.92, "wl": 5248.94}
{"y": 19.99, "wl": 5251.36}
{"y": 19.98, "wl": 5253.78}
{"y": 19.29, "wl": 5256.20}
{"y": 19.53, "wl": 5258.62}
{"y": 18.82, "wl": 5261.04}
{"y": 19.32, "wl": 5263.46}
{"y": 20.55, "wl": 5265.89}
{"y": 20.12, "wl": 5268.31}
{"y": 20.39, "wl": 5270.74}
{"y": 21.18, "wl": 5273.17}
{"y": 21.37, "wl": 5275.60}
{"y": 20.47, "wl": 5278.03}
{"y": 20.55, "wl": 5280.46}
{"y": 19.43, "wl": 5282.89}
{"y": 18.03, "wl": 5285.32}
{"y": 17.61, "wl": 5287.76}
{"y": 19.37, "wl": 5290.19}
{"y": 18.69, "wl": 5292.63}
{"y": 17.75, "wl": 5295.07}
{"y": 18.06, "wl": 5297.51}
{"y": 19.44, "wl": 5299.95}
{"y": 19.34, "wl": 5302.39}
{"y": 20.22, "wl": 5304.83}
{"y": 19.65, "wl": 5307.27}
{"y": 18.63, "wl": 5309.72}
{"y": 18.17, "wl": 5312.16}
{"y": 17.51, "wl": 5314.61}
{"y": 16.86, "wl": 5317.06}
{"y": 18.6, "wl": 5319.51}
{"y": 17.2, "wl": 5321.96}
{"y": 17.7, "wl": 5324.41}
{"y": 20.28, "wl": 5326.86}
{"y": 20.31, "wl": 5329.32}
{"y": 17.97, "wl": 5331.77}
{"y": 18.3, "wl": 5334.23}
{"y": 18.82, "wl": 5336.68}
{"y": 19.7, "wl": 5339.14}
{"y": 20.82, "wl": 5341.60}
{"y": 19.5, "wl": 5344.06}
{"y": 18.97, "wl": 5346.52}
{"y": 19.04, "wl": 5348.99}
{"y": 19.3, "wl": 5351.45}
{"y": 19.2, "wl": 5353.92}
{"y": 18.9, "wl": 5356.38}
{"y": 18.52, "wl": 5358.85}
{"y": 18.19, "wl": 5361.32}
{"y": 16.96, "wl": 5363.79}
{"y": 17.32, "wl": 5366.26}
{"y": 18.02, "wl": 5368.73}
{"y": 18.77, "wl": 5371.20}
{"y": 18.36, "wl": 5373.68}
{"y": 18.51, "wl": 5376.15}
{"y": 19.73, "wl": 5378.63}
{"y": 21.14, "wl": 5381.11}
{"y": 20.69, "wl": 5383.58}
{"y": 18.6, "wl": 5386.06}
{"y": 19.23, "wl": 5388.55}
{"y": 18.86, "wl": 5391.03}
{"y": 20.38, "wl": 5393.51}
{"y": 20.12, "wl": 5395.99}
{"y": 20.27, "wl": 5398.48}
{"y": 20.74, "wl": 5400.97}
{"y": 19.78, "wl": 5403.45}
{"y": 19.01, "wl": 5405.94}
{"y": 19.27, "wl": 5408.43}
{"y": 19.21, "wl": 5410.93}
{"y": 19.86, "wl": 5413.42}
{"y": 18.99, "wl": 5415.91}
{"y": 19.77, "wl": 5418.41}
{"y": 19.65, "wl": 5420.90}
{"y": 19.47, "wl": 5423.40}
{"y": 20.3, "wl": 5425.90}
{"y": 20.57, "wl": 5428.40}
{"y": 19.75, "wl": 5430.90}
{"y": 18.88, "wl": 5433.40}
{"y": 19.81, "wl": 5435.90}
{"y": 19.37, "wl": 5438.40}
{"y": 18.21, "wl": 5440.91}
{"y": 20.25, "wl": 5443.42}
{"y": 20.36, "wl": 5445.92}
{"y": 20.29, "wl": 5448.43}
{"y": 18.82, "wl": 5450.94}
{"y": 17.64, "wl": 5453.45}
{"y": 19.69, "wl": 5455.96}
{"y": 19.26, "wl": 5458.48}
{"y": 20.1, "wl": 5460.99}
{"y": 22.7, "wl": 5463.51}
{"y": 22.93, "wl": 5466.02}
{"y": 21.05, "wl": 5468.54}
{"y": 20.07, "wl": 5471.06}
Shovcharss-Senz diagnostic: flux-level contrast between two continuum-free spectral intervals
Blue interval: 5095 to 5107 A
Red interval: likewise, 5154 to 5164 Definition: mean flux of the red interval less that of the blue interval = -1.0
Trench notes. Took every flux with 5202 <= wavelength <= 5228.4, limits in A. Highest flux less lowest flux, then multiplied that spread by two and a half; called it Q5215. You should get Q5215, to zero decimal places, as 11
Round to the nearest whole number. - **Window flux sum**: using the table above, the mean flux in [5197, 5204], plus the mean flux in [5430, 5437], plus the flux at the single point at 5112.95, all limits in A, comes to 57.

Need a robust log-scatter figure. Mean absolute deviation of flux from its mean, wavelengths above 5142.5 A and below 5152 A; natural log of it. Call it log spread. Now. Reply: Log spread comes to -1.3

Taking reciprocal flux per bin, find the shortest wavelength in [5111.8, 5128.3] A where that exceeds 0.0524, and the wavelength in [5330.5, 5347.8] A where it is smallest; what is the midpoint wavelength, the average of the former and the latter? 5227.3 A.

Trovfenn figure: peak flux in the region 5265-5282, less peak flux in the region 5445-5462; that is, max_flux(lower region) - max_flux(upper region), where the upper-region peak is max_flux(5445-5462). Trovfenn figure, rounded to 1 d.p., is 1.0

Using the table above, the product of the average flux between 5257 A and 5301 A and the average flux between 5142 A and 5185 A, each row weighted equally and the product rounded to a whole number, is 353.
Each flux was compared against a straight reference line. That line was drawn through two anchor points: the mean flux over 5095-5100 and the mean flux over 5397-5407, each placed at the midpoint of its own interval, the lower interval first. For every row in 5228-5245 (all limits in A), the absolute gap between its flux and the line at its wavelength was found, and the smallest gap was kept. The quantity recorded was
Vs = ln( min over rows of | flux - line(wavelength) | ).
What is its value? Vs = -1.0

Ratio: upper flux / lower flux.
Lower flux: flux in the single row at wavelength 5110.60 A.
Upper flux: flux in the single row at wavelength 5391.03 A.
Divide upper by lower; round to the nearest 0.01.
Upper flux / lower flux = 1.11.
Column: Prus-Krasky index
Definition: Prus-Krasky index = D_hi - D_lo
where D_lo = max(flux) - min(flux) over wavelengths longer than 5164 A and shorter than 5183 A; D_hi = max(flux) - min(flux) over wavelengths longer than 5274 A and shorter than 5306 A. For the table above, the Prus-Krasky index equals 1.5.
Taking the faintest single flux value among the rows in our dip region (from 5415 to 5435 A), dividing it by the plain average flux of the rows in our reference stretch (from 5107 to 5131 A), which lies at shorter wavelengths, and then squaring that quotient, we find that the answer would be 1.11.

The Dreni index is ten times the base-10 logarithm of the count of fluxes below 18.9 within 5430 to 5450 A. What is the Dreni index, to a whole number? 3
